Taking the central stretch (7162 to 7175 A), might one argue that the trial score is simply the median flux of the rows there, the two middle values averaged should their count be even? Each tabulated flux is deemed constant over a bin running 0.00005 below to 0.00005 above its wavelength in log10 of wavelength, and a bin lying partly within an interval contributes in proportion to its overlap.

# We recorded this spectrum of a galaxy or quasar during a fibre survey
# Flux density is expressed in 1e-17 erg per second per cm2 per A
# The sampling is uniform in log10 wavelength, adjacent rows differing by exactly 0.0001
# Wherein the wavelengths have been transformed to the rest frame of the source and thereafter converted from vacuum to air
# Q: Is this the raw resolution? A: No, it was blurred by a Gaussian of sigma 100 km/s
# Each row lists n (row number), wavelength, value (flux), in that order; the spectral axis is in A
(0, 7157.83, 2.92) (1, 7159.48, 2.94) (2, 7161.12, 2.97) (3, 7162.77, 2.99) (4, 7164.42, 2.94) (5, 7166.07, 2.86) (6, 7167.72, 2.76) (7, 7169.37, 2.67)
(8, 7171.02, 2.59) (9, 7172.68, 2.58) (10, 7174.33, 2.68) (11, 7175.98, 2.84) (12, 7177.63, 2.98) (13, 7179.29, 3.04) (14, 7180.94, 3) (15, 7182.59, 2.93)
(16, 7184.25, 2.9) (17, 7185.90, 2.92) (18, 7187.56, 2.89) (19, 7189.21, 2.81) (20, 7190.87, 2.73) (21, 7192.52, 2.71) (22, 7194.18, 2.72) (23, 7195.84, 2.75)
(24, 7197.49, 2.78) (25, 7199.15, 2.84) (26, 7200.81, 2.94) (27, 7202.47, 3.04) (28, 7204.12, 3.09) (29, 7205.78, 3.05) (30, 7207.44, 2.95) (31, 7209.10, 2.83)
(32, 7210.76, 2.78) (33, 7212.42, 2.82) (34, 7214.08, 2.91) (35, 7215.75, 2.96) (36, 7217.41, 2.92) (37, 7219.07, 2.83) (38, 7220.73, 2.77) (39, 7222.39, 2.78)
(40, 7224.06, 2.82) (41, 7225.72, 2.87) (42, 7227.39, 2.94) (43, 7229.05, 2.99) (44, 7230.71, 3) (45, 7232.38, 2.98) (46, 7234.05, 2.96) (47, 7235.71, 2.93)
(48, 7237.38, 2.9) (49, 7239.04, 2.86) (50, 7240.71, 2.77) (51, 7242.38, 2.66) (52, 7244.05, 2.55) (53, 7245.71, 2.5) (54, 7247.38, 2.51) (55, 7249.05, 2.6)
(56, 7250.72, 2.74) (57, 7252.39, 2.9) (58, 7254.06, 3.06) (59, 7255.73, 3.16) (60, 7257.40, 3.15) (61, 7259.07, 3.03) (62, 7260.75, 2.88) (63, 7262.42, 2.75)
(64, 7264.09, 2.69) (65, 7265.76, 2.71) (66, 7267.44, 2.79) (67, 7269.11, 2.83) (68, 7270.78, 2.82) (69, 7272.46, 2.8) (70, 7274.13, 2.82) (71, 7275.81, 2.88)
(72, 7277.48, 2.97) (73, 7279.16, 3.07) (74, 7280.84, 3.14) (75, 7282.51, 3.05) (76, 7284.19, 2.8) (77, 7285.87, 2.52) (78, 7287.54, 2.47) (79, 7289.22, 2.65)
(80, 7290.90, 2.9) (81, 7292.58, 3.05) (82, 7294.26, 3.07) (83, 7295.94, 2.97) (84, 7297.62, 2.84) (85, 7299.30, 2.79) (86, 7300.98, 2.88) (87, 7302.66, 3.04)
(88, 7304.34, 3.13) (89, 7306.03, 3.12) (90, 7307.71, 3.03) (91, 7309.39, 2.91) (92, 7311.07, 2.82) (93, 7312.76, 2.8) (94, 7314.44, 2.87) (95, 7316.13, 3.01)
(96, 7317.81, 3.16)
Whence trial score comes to 2.72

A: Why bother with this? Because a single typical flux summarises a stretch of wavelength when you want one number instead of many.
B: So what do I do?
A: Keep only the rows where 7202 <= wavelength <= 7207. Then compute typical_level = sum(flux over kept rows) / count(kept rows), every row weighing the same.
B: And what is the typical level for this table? 3.06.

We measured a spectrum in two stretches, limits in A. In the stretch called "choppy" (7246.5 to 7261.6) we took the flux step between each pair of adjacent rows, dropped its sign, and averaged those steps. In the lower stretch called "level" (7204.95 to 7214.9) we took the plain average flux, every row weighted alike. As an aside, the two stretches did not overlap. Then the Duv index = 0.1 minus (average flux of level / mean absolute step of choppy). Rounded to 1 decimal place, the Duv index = -24.8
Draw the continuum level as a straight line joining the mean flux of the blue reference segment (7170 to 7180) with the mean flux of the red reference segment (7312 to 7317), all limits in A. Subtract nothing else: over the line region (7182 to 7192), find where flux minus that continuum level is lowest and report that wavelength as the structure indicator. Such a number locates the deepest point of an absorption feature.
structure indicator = 7190.87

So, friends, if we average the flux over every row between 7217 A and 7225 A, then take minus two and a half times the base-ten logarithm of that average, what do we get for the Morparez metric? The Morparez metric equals -1.13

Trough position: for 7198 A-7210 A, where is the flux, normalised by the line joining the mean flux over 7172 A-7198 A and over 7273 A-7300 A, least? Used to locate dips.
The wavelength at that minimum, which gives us 7209.10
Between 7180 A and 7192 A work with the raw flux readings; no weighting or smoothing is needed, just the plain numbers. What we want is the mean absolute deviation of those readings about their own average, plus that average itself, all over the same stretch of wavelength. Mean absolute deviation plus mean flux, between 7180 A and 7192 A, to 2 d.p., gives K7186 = 2.95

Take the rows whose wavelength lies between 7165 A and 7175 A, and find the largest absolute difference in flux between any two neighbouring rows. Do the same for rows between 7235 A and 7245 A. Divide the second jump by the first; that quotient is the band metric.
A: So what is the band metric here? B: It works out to 1.1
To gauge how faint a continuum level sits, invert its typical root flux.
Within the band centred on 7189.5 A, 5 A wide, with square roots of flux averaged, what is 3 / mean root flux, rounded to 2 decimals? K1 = 1.79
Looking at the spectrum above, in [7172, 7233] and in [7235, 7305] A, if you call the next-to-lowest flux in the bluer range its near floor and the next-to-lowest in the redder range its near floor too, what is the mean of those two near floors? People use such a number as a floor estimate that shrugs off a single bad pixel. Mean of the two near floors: 2.59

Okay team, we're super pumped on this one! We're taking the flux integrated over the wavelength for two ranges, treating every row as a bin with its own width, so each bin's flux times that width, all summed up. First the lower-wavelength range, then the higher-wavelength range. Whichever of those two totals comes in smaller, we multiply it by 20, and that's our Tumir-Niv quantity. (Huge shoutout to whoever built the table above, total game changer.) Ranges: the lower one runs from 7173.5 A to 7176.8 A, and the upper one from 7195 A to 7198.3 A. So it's 182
